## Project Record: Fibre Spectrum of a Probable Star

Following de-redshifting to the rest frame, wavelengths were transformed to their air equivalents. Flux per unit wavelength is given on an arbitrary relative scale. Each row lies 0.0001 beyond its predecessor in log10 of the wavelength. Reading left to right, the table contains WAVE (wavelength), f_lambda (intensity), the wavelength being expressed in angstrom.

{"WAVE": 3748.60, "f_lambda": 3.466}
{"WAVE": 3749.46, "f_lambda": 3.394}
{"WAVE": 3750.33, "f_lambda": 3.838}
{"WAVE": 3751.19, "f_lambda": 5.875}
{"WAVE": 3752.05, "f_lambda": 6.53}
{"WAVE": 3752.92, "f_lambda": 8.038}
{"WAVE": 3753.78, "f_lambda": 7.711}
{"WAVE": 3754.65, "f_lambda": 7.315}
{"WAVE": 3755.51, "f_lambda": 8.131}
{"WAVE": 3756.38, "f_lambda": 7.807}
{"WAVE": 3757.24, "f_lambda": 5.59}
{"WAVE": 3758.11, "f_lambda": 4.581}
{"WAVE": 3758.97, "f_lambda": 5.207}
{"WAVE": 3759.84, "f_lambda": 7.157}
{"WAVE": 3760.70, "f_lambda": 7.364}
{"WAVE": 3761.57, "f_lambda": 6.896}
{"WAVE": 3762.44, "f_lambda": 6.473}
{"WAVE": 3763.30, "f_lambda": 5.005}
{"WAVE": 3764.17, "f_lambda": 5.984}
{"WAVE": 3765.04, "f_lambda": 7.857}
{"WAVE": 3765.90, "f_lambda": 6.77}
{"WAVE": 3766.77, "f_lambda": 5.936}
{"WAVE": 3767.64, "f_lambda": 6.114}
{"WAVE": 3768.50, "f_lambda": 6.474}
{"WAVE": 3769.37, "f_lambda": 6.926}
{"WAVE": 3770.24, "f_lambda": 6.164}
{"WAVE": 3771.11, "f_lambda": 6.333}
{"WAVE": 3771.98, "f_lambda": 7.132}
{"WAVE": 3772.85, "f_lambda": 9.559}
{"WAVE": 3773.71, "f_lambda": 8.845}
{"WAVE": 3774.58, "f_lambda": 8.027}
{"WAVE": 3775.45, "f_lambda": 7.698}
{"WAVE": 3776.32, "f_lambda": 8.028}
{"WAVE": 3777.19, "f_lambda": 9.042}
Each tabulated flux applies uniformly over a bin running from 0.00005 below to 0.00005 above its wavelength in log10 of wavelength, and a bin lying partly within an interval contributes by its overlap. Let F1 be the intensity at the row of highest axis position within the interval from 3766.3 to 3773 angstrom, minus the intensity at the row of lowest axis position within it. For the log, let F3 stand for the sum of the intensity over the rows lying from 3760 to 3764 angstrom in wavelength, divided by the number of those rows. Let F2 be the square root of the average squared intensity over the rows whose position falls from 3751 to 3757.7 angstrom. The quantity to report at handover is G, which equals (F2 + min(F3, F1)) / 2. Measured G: 5.4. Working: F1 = 4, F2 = 7.2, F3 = 6.4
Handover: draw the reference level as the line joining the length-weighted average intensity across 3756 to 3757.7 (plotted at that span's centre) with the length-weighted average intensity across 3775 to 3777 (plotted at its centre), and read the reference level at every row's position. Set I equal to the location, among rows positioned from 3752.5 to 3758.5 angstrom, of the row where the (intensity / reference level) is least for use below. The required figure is 3758.11 angstrom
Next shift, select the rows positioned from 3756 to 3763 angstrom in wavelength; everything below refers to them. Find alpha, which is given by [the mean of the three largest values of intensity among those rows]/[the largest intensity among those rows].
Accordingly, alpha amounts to 0.95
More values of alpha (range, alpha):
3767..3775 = 0.92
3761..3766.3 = 0.91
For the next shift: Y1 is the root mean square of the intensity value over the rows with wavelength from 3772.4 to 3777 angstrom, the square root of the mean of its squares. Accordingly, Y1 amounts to 8.5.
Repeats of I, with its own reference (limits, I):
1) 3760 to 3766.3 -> 3763.30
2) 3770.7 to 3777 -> 3771.11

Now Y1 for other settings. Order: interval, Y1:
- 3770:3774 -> 7.7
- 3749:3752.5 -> 5.1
